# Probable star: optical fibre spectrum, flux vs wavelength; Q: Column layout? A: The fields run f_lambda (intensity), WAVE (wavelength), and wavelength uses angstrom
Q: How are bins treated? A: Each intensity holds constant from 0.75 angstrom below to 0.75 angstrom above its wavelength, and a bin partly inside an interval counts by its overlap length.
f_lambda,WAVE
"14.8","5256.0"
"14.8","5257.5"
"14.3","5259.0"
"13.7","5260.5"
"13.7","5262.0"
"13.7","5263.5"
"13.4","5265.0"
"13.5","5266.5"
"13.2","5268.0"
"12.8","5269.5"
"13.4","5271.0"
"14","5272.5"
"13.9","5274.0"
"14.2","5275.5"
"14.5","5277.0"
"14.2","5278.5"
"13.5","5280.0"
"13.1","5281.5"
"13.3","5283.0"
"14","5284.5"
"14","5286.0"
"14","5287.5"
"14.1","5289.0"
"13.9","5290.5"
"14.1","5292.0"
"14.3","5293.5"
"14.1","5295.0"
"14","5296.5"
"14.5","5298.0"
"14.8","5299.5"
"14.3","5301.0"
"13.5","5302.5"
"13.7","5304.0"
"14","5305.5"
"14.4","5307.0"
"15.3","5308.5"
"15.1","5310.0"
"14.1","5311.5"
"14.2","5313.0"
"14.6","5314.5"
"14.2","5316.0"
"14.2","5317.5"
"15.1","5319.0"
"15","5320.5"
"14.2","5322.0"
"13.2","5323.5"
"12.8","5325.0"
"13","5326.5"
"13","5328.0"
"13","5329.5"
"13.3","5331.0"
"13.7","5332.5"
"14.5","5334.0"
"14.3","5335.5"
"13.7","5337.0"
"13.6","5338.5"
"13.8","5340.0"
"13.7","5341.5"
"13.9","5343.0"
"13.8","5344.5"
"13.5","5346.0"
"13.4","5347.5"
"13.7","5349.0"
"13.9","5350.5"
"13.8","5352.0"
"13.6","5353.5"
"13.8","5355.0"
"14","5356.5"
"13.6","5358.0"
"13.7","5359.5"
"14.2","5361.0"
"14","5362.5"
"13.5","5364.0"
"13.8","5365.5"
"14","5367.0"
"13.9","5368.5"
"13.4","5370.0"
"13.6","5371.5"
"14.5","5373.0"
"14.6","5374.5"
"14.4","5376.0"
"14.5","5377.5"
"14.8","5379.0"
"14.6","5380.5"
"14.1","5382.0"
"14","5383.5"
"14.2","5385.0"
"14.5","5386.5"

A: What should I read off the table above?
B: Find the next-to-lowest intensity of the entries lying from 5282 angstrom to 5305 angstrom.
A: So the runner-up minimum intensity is 13.5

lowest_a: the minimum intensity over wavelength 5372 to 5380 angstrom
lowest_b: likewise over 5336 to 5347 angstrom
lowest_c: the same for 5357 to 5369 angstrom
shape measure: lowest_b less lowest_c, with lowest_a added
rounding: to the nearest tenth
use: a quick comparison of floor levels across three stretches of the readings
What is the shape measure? 14.4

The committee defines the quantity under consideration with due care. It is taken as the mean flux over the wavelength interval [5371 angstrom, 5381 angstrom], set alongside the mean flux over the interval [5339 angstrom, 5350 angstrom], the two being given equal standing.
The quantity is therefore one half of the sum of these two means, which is 14.1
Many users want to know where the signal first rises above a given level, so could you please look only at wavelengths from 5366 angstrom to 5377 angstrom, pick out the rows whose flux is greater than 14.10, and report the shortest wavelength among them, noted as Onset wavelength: 5373.0 angstrom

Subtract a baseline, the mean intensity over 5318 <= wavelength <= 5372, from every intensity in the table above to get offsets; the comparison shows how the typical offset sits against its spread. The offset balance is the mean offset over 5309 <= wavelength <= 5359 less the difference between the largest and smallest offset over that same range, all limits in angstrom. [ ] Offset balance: -2.2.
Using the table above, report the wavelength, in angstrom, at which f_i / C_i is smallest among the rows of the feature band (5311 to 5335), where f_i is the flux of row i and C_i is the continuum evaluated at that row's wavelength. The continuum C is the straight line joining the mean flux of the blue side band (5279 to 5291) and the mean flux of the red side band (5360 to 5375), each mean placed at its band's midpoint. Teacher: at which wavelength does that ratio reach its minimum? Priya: 5325.0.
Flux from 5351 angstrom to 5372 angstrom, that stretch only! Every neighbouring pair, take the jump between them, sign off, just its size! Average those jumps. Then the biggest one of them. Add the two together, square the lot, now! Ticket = 0.6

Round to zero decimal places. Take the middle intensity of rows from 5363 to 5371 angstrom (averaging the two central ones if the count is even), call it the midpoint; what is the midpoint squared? 190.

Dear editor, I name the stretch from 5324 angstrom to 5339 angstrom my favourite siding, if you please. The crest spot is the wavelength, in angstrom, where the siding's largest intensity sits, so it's 5334.0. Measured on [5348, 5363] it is 5361.0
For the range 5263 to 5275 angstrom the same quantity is 5272.5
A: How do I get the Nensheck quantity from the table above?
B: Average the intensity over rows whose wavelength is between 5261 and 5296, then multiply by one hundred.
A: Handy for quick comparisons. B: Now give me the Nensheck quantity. 1378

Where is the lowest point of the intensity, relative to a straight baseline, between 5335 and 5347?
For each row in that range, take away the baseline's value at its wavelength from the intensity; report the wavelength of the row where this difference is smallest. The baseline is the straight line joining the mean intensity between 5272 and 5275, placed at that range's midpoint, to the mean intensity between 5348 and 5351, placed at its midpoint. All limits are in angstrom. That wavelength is 5346.0 angstrom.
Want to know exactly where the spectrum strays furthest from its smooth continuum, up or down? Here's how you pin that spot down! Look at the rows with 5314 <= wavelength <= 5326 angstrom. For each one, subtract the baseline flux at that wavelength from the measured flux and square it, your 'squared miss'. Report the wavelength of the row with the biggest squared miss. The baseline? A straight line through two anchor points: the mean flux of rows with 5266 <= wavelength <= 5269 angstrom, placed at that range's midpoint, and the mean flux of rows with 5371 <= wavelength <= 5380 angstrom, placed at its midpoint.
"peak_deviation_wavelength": 5319.0 angstrom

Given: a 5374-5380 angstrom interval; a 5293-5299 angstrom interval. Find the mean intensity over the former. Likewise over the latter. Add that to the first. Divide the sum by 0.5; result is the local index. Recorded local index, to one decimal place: 57.6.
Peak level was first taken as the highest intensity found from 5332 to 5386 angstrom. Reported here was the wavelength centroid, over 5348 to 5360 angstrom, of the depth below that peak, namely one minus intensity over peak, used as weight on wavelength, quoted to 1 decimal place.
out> 5354.3 angstrom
